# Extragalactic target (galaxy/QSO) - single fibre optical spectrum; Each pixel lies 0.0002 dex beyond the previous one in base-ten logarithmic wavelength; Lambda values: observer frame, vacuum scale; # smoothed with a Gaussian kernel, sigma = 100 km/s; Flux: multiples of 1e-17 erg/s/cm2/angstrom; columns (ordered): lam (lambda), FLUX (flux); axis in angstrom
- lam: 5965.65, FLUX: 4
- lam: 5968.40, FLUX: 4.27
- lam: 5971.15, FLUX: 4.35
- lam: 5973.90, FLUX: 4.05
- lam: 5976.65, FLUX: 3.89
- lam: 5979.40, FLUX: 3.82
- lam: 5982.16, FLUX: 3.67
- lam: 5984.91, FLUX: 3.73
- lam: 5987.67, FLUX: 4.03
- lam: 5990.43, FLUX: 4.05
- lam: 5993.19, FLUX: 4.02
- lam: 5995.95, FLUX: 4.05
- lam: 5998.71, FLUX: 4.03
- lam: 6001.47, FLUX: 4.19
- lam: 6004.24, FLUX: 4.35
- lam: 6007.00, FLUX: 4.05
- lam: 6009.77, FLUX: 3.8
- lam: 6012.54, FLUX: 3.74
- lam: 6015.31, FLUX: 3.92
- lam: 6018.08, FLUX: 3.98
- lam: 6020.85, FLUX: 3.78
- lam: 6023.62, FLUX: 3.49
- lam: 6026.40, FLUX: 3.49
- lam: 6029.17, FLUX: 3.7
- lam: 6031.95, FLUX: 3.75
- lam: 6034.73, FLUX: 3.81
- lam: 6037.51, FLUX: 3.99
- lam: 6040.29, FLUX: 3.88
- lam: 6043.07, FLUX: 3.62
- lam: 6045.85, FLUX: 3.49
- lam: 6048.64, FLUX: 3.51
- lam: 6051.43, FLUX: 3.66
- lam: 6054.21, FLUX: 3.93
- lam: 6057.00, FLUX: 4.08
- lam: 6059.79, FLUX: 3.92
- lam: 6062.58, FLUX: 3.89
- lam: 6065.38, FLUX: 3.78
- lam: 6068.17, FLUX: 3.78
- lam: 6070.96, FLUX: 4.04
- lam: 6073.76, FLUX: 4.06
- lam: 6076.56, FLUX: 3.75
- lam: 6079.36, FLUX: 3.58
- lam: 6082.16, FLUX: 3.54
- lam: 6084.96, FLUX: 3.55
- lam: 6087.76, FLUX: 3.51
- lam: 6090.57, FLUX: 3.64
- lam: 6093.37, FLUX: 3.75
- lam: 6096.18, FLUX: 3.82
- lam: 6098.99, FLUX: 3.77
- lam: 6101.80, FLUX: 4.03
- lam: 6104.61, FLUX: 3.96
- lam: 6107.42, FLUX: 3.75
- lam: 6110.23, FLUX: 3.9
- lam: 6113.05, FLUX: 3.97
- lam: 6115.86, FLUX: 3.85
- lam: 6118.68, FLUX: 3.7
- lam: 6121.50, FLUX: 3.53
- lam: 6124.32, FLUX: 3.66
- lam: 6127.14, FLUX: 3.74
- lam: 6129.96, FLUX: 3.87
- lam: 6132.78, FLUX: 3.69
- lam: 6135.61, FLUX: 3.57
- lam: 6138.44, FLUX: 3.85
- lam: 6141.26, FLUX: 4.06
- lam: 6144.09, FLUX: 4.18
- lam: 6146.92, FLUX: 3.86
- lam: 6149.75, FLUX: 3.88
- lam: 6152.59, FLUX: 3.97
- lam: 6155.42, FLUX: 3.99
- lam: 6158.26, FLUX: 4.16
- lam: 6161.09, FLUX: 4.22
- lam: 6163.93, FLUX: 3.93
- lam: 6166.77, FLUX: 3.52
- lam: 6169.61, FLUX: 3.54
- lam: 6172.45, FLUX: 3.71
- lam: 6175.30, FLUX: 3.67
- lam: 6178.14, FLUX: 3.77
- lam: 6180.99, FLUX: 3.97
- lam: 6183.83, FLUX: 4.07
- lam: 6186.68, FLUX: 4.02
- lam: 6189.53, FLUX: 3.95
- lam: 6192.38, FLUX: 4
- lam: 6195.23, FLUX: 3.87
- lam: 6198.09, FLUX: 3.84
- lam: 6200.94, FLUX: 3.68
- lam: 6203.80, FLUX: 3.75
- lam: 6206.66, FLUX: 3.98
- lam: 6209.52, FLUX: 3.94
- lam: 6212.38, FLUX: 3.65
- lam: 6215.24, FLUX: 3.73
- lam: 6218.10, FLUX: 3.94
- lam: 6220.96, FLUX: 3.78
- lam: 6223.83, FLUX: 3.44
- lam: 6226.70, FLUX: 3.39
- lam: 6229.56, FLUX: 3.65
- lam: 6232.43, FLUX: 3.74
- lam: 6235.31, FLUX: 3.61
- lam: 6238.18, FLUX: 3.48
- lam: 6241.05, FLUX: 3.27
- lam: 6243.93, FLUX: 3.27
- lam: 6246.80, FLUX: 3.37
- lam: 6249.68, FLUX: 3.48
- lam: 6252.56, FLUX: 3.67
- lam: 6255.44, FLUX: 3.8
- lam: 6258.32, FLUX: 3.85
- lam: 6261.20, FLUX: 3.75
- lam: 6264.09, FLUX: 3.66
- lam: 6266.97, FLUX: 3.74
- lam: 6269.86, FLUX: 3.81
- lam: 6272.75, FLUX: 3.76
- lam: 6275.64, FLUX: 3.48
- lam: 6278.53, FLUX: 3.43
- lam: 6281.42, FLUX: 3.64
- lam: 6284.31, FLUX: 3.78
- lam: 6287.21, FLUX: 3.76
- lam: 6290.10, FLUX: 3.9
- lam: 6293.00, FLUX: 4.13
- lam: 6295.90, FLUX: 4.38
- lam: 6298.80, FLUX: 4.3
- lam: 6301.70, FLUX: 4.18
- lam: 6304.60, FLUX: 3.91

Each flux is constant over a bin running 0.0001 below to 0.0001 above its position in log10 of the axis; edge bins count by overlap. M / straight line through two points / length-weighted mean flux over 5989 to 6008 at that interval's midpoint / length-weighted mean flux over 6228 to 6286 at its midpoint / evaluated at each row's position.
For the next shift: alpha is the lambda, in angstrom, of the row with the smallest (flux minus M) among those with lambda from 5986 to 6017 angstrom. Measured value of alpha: 6012.54 angstrom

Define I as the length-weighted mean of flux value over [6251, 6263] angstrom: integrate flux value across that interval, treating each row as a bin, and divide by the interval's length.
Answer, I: 3.8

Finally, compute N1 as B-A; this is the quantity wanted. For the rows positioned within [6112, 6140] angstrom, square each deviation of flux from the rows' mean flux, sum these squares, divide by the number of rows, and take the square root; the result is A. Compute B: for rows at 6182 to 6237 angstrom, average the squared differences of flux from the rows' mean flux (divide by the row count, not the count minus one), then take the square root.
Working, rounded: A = 0.13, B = 0.19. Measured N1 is 0.05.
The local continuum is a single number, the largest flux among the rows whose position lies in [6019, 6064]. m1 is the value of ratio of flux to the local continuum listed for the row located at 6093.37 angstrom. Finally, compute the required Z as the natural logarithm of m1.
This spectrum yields -0.08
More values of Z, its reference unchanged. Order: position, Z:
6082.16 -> -0.14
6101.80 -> -0.01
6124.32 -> -0.11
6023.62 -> -0.16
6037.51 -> -0.02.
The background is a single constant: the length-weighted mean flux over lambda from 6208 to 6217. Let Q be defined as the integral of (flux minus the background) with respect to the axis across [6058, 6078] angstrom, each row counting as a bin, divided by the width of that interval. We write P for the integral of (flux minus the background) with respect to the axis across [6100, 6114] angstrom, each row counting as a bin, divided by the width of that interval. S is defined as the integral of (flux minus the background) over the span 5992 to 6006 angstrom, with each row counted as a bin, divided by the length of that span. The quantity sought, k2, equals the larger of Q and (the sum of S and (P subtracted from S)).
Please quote 0.56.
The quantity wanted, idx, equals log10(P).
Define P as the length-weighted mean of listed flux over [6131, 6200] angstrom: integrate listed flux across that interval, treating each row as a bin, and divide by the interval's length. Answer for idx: 0.589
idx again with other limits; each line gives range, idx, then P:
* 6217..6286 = 0.558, 3.62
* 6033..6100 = 0.576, 3.76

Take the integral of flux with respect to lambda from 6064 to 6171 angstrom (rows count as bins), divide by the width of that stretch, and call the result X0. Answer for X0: 3.81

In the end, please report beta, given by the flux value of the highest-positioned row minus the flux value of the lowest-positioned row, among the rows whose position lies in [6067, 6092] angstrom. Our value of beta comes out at -0.14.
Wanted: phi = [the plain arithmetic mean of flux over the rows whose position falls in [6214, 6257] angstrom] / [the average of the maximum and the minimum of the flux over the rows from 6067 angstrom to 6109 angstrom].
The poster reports 0.94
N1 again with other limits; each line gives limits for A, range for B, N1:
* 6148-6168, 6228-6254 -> -0.05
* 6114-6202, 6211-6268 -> 0.00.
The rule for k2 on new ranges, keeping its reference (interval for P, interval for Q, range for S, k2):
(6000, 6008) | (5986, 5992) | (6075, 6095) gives 0.24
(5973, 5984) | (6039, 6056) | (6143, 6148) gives 0.41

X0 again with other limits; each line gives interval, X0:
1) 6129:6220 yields 3.87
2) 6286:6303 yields 4.11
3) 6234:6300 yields 3.71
